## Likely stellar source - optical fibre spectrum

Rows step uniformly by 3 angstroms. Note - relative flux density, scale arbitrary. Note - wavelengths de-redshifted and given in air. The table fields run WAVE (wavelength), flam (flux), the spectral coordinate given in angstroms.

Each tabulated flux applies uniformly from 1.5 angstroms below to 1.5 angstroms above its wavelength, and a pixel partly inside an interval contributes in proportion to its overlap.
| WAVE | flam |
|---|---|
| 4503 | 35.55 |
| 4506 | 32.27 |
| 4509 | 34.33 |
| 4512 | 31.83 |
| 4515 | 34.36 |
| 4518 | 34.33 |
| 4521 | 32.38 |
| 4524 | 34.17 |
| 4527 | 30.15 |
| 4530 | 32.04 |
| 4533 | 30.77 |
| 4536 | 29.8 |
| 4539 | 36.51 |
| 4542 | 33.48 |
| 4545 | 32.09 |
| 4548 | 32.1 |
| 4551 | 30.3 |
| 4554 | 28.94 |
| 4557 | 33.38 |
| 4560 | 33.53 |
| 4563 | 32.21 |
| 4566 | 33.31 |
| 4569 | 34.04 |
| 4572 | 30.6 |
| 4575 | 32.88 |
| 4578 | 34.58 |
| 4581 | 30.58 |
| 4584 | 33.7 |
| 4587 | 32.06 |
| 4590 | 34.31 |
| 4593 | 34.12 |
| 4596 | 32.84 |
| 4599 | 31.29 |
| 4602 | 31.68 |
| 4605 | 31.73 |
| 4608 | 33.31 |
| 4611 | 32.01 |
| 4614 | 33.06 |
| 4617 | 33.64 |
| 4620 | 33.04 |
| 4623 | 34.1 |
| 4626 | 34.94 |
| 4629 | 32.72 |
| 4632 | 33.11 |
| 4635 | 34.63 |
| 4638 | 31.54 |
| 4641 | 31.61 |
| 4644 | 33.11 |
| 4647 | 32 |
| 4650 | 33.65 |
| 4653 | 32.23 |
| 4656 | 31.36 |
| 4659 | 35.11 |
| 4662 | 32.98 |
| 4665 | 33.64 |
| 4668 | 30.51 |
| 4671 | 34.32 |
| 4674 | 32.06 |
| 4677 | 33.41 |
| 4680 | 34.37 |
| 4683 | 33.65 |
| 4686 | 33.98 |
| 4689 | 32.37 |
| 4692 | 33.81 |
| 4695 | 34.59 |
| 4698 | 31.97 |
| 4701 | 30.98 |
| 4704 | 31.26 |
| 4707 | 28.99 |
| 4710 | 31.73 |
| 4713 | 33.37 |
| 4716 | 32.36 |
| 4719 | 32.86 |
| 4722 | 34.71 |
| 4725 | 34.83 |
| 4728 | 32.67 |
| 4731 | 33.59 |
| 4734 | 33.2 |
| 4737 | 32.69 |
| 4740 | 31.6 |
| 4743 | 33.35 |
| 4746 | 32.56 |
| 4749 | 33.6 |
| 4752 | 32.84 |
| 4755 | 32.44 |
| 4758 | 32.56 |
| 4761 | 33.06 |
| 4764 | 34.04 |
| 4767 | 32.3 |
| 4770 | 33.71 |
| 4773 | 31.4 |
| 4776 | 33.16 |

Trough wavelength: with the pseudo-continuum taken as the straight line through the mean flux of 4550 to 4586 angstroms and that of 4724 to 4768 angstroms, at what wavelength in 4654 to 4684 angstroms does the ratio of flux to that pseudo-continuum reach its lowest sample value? 4668 angstroms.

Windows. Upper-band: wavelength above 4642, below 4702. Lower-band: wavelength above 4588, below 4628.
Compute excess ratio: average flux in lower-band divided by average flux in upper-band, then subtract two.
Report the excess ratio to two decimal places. -1.00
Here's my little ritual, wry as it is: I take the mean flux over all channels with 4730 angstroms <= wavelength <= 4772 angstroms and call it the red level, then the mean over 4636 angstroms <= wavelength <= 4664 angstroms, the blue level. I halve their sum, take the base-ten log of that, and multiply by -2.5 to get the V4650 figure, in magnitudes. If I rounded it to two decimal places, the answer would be -3.79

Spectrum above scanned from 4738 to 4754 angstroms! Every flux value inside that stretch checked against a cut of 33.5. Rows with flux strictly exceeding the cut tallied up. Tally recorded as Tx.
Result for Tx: 1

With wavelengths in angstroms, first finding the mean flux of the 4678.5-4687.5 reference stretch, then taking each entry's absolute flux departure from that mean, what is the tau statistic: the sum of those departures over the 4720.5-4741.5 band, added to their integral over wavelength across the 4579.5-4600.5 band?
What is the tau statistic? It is 38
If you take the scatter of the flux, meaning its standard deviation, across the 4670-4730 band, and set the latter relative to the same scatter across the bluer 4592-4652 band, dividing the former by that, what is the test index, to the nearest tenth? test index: 1.4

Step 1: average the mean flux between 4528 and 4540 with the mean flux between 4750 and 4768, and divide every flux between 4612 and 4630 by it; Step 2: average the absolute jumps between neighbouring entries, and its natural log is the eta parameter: -3.4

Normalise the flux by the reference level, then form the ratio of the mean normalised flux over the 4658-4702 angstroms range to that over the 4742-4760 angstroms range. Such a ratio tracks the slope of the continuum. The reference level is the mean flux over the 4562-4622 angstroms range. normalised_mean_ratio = 1.01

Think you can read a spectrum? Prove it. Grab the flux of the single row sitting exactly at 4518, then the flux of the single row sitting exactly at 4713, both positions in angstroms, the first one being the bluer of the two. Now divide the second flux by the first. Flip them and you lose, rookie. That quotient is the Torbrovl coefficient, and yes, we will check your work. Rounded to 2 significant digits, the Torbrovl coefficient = 0.97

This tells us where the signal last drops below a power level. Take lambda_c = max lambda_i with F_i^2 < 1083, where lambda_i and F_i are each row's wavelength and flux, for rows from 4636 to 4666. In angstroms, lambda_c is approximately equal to 4656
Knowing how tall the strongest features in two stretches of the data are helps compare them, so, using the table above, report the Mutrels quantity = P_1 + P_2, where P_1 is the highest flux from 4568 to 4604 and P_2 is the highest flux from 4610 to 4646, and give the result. 69.5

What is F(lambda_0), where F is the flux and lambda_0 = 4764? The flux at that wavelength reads 34.04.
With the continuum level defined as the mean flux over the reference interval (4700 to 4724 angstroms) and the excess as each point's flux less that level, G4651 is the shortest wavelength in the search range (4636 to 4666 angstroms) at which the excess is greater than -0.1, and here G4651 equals 4644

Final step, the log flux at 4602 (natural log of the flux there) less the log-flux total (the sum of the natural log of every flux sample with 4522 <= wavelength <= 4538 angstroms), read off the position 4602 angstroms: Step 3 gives -13.8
